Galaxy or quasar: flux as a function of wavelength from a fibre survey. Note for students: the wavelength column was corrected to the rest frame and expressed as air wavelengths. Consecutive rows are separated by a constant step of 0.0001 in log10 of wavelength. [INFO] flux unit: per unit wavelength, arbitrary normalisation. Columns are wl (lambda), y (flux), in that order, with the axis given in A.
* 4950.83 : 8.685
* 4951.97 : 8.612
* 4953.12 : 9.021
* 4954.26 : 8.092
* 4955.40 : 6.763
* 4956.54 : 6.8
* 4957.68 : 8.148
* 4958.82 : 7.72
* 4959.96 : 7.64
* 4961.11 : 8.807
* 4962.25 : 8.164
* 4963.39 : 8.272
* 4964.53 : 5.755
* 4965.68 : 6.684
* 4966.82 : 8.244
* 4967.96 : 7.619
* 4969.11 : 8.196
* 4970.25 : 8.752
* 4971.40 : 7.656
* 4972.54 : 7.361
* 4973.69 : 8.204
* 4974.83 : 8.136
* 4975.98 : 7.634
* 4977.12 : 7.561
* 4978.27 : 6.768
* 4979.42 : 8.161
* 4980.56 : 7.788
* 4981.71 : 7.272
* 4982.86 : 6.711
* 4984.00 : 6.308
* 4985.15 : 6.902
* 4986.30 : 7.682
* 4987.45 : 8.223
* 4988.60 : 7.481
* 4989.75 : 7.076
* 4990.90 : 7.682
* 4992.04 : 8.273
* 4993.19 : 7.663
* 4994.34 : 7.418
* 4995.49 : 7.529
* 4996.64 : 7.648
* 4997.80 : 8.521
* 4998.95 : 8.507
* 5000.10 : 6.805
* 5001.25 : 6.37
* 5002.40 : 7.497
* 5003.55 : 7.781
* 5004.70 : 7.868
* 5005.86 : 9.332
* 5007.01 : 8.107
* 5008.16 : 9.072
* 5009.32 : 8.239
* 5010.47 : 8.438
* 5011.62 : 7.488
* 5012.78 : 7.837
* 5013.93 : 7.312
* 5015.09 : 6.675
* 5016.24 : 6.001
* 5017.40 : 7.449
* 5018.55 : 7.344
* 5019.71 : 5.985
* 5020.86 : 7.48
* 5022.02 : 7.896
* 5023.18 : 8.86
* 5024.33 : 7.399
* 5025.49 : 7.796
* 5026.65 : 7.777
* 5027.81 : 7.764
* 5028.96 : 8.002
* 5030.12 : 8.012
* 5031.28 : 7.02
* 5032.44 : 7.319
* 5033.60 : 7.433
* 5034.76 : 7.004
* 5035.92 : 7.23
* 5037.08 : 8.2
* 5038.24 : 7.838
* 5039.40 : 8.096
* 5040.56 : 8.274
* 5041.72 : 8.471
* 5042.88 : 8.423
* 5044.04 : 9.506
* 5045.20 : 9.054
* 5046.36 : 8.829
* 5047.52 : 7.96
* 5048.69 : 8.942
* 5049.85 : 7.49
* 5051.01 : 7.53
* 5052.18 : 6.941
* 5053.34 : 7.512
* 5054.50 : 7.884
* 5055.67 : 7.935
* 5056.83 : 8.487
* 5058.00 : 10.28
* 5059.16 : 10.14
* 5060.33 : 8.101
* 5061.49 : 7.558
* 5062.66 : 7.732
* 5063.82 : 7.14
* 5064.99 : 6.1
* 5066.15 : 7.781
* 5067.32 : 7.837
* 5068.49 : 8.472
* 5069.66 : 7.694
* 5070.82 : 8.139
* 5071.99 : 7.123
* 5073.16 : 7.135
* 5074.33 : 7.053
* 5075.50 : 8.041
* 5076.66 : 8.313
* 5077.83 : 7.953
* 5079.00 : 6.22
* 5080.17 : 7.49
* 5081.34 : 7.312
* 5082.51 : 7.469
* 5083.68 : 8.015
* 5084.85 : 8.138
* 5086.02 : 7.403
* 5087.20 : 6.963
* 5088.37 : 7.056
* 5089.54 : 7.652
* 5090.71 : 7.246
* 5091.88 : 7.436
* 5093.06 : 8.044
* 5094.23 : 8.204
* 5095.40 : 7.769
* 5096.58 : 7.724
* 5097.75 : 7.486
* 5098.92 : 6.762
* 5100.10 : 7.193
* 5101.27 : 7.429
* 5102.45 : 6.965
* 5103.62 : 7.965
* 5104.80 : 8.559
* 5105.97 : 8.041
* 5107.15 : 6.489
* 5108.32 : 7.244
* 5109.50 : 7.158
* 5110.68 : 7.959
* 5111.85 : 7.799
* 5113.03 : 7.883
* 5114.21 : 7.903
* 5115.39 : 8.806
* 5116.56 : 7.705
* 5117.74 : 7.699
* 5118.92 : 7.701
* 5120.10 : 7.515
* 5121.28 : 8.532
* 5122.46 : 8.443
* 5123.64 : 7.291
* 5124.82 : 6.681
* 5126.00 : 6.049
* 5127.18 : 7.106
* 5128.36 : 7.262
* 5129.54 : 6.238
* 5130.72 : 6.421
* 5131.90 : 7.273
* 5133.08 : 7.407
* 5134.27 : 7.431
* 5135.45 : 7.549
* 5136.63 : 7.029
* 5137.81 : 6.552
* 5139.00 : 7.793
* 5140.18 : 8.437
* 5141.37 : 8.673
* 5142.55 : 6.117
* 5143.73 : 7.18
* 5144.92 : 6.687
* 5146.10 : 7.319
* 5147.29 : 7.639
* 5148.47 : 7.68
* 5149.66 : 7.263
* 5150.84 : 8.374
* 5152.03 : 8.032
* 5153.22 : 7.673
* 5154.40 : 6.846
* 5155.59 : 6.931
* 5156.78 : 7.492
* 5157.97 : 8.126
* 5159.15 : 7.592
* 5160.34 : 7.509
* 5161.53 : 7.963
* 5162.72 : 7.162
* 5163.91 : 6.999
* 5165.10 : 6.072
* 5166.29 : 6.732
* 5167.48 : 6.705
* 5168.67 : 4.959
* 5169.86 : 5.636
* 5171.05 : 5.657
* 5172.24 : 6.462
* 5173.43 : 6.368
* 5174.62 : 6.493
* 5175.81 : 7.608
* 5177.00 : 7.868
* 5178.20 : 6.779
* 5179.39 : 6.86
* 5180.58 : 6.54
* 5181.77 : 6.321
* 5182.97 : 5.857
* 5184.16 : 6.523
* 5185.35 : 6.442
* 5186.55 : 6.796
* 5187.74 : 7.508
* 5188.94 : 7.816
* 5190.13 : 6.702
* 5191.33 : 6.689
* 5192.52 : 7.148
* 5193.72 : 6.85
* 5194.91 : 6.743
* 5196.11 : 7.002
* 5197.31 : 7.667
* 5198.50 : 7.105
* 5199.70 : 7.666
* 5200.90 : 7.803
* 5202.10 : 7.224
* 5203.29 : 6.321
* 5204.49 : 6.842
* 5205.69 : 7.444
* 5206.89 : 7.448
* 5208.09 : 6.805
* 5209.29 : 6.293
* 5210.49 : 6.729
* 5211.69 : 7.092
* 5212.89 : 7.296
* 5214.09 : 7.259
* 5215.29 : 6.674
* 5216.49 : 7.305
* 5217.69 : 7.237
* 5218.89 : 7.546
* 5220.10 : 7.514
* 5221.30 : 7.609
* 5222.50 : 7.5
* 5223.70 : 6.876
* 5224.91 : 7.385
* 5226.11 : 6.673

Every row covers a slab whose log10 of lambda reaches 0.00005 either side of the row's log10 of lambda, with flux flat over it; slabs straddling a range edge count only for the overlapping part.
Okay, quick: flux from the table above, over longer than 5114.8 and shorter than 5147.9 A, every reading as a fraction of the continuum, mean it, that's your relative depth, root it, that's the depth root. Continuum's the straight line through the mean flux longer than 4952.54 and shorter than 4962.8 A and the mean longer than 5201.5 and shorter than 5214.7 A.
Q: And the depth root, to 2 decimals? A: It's 1.01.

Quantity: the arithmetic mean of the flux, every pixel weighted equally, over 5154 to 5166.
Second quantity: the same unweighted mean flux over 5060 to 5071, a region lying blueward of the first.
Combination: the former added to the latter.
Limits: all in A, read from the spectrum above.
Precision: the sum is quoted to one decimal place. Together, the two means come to 14.9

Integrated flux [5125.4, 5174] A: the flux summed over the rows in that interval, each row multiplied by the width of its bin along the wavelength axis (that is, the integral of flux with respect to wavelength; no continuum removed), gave 344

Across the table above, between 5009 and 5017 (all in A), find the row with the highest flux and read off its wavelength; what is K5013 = 5010.47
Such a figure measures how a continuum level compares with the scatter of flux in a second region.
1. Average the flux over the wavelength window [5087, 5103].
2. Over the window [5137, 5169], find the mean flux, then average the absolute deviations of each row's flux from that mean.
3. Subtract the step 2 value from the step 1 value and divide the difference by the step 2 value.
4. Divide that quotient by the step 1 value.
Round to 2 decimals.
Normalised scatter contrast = 1.47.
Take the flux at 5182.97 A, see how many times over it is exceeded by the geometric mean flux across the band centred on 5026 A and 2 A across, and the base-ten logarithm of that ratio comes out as 0.12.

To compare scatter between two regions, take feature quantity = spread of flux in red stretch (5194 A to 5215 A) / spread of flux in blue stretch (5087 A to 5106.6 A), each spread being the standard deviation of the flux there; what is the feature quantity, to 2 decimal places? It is 0.89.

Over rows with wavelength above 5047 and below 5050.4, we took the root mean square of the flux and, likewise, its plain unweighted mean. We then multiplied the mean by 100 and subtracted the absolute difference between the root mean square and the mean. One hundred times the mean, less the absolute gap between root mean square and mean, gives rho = 813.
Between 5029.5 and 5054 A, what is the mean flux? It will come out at 7.96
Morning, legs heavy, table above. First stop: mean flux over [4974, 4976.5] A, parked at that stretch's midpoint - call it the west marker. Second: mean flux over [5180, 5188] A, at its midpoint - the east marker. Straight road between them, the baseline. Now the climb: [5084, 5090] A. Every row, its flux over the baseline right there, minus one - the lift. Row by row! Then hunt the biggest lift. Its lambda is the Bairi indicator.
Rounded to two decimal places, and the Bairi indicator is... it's 5084.85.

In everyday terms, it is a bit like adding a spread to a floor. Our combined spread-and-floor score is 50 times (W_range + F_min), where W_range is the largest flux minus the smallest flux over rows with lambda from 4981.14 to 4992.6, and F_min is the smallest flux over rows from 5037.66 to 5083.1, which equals 403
